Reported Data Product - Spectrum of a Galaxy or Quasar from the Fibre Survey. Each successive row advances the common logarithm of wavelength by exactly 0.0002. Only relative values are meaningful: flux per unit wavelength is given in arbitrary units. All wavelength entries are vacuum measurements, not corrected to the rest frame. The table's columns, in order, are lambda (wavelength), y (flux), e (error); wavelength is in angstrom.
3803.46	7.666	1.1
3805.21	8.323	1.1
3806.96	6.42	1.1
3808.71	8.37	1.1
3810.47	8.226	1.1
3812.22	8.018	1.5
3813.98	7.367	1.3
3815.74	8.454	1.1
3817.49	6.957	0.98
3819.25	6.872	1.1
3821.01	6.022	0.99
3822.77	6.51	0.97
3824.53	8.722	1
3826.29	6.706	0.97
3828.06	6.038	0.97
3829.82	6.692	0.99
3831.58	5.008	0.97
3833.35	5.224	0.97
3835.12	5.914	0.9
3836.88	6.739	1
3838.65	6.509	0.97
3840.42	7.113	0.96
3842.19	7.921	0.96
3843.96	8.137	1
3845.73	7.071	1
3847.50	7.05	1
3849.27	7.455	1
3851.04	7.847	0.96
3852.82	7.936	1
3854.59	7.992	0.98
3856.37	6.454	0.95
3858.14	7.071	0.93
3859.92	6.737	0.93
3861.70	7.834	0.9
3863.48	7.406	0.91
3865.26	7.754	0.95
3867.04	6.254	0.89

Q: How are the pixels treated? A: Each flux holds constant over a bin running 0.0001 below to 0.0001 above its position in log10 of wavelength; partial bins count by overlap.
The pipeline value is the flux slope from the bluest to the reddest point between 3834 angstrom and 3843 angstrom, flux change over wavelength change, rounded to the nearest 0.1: 0.3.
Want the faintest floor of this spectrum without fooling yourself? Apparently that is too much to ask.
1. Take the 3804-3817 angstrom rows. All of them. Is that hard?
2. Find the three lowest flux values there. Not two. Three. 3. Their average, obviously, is 7.3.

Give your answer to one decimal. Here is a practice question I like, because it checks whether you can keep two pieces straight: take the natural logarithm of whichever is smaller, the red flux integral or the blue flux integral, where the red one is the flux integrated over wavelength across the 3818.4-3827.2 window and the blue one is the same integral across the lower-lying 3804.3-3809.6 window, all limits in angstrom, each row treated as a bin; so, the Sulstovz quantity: 3.7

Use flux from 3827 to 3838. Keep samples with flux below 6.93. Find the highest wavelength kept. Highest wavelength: 3836.88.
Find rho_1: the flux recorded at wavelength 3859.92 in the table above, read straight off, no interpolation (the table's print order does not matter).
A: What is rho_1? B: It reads 6.737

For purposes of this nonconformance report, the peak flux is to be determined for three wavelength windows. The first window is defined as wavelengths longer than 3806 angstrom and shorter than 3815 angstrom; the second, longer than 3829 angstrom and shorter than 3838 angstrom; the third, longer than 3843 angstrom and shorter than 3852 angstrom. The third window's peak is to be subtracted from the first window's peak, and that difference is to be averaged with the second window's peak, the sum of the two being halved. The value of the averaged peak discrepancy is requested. 3.5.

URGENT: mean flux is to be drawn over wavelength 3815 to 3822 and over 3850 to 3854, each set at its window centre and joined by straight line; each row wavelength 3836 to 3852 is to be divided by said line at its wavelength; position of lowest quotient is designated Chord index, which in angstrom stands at 3838.65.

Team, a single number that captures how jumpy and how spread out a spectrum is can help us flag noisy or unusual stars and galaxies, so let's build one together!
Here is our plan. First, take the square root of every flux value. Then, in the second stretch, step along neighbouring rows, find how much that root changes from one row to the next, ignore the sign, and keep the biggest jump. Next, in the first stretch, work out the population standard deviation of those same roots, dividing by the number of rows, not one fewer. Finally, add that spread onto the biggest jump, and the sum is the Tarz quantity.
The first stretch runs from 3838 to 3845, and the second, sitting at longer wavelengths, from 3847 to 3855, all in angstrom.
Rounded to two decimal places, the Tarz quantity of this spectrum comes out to 0.20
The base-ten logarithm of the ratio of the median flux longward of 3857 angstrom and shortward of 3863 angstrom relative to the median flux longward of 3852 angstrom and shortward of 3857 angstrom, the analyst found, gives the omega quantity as -0.050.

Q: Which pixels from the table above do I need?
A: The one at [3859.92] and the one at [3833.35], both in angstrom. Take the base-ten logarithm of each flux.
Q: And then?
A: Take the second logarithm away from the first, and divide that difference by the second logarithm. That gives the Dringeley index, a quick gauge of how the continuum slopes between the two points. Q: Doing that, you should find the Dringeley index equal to 0.15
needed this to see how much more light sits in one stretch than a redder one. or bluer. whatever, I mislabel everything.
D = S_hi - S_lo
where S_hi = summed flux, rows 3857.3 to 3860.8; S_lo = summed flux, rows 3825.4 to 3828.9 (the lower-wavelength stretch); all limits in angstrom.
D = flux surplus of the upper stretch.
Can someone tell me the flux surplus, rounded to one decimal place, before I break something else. 1.1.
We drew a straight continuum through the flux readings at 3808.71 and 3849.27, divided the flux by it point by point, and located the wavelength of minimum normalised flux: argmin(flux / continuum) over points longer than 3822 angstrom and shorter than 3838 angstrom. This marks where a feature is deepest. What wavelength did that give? 3831.58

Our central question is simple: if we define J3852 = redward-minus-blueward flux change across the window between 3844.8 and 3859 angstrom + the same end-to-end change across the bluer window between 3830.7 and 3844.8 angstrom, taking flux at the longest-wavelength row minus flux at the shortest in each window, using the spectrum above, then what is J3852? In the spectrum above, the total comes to 3.1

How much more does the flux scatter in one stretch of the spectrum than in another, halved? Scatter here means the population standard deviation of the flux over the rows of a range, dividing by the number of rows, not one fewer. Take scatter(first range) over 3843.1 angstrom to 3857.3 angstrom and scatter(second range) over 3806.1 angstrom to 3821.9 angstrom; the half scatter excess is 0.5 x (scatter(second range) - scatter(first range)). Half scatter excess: 0.15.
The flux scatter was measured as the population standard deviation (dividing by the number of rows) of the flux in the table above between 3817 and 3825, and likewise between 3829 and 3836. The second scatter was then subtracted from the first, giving 0.26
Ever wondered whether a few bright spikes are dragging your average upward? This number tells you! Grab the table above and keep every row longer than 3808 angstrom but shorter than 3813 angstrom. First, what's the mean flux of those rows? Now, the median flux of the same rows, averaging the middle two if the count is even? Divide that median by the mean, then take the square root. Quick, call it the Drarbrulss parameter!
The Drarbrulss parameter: 1.001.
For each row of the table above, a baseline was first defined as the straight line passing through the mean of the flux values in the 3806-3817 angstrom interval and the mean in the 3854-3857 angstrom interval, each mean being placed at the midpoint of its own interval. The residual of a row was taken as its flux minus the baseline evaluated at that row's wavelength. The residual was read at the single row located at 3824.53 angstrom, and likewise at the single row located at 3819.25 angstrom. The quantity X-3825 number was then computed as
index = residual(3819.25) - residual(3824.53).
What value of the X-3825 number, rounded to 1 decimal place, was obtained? -1.9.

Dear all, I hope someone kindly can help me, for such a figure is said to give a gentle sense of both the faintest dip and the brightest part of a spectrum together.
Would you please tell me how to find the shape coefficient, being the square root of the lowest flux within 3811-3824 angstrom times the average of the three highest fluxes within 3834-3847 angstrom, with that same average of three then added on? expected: 14.54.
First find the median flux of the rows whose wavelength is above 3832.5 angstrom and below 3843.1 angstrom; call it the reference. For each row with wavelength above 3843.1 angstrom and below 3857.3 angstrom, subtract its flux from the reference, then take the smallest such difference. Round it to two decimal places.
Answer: -1.51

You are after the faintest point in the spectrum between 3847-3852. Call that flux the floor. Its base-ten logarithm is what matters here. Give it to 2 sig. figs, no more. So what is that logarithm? 0.85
